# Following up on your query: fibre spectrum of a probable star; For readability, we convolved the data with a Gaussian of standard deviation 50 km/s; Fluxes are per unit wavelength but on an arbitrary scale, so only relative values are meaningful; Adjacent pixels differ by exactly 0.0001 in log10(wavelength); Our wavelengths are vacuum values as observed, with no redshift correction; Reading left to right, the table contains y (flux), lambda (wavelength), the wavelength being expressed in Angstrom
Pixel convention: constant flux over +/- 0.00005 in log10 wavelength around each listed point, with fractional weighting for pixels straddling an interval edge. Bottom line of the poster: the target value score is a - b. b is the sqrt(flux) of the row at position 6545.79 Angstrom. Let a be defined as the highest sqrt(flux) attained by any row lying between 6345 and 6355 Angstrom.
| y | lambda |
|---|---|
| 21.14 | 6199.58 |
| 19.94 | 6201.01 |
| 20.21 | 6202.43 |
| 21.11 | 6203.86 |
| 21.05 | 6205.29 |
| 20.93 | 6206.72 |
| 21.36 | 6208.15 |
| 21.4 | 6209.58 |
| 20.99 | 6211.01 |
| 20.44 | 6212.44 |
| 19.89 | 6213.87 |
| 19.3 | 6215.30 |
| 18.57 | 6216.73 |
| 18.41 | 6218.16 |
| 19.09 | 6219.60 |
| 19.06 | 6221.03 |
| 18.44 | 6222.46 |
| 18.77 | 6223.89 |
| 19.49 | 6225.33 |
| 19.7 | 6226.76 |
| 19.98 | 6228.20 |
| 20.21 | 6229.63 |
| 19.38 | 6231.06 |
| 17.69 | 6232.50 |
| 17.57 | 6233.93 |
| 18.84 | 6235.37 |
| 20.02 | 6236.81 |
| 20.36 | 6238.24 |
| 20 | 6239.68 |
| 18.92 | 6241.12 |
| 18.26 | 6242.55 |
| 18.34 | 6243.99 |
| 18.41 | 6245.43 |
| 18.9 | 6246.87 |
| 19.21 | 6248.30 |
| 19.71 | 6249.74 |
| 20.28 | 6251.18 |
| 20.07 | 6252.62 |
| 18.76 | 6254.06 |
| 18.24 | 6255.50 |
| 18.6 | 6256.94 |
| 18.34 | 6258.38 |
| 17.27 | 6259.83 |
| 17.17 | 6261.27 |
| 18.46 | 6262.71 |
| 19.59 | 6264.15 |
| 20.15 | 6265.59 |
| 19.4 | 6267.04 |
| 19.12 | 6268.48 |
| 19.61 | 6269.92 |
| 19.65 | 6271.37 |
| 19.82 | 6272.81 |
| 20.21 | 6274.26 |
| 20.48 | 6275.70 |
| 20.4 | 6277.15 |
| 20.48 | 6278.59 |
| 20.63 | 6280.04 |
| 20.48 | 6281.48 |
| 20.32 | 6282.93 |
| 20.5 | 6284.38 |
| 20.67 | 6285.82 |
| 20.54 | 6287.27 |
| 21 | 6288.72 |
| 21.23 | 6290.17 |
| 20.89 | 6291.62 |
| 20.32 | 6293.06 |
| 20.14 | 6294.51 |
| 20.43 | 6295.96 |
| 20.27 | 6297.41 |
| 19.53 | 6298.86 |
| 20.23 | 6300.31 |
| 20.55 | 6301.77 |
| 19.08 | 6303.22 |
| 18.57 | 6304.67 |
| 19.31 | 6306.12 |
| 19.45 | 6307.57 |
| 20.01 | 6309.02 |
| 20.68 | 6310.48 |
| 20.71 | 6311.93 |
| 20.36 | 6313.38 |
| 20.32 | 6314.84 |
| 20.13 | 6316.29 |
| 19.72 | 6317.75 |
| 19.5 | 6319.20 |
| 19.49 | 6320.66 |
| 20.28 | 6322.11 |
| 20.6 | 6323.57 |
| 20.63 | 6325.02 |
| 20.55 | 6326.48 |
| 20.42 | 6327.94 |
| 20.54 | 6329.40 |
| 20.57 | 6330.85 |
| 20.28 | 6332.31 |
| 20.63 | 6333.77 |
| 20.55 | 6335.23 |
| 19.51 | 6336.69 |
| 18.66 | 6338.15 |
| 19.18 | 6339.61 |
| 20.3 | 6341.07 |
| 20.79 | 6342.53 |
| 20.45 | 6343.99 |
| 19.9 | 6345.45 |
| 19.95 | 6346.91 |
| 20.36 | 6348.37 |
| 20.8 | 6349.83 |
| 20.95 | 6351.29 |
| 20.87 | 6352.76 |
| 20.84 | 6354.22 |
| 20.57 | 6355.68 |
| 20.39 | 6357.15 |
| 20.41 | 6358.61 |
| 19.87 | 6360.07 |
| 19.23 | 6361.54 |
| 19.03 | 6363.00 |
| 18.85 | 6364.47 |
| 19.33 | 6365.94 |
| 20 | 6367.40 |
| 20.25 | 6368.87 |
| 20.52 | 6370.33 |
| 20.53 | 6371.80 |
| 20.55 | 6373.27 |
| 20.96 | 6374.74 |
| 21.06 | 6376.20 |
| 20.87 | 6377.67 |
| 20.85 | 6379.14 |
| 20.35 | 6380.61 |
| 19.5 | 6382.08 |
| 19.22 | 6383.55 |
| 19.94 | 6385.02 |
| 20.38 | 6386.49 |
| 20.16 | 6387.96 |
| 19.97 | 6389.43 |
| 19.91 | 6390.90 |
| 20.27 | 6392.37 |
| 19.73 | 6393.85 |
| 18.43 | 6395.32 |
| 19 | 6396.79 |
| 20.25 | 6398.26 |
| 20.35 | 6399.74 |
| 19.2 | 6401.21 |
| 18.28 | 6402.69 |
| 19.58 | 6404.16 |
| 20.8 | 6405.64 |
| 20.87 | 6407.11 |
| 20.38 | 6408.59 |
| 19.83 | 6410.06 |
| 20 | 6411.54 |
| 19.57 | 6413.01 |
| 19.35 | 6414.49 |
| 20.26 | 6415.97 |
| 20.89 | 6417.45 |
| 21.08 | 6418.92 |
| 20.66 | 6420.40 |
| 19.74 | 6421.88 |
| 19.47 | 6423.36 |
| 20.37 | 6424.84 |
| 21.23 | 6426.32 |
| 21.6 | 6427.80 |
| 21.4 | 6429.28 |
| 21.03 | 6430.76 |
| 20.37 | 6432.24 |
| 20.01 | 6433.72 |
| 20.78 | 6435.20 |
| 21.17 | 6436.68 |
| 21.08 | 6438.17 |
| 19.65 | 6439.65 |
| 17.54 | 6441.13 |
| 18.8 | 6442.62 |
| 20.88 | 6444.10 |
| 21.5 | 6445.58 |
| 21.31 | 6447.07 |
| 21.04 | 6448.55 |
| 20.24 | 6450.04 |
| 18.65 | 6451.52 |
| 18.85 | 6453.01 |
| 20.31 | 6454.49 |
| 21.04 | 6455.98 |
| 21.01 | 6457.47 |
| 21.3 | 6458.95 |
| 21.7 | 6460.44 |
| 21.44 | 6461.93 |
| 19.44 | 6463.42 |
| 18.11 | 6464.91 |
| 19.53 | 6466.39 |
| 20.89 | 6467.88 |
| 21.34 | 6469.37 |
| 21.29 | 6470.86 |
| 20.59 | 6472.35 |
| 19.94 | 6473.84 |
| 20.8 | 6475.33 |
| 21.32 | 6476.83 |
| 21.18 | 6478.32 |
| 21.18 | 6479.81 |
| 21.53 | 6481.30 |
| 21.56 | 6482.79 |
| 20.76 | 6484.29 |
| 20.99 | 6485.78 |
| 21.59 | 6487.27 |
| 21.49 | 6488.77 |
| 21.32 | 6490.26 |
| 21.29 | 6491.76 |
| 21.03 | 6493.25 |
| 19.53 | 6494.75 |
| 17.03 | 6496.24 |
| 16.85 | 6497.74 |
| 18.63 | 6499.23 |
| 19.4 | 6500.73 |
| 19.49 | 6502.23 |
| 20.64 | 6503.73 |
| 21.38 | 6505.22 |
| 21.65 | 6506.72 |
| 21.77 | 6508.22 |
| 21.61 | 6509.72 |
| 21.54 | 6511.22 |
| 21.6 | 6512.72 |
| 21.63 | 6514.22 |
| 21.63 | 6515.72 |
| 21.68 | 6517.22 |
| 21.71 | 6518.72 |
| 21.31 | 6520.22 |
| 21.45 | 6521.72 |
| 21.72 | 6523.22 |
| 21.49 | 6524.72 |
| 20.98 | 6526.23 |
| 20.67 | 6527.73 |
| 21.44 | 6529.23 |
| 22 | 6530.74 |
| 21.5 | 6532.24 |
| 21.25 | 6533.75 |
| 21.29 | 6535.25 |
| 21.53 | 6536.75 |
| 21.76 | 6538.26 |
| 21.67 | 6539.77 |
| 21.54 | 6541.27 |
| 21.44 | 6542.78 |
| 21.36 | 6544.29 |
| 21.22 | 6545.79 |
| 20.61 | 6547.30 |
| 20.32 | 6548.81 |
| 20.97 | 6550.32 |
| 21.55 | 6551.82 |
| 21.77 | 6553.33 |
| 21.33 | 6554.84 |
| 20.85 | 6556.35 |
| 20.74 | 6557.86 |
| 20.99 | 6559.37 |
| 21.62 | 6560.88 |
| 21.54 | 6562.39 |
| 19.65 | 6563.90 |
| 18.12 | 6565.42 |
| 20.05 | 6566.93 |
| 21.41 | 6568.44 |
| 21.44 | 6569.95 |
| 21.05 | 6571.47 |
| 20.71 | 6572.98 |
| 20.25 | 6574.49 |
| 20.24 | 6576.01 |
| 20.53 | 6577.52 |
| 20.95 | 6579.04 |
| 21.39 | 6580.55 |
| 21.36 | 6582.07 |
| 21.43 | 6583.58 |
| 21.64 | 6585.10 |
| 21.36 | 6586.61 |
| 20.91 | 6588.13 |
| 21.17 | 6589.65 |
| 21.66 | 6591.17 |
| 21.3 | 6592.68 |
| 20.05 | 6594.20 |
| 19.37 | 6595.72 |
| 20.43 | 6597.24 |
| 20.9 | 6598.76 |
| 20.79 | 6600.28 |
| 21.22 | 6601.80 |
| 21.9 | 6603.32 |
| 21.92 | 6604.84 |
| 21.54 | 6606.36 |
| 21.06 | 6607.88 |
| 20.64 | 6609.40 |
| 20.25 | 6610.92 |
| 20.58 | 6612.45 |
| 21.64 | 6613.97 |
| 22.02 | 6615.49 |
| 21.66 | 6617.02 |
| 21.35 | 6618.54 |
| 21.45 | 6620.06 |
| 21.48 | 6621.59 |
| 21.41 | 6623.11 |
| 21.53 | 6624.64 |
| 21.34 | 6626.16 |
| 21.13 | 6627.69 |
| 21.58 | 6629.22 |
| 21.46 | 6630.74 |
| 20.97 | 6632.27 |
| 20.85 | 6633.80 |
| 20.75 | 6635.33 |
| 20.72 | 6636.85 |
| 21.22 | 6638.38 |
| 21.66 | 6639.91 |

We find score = -0.03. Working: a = 4.58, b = 4.61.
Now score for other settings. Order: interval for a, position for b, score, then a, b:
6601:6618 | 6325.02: 0.15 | 4.69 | 4.54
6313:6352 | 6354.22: 0.01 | 4.58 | 4.57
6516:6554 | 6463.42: 0.28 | 4.69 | 4.41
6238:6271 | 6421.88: 0.07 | 4.51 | 4.44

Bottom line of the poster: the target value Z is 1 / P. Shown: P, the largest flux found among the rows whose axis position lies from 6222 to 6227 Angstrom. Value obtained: 0.051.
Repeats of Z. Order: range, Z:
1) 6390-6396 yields 0.049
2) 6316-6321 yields 0.050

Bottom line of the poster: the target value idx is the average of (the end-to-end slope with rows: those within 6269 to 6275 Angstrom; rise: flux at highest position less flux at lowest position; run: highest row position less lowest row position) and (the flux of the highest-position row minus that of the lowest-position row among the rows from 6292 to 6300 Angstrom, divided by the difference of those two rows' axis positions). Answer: 0.00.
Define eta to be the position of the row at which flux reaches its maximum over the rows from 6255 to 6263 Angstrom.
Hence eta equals 6256.94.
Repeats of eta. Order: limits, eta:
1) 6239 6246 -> 6239.68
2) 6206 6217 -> 6209.58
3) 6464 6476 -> 6469.37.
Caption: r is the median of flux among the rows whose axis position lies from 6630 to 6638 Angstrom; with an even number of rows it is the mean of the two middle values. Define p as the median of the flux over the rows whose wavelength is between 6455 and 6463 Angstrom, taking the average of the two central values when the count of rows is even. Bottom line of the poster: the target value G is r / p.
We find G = 0.98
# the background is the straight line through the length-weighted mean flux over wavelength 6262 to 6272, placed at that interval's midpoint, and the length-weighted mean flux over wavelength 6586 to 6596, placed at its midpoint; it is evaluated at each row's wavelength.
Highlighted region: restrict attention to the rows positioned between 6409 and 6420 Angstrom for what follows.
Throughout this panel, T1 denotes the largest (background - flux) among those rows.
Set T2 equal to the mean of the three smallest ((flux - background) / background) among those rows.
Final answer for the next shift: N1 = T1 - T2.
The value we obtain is 0.8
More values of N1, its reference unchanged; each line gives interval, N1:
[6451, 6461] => 1.7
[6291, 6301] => 0.0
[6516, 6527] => -0.4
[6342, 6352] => -0.1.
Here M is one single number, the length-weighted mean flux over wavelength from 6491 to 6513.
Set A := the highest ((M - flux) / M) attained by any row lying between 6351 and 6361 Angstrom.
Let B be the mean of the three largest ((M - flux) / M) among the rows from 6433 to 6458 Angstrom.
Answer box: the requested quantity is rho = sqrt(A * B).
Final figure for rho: 0.04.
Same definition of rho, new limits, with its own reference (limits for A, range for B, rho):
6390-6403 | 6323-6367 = 0.08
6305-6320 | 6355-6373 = 0.05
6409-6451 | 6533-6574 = 0.08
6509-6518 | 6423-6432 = 0.02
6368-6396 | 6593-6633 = 0.04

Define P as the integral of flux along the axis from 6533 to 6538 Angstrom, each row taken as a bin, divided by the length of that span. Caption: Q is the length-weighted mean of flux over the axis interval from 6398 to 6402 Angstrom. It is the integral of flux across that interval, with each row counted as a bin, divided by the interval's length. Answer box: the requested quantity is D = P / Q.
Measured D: 1.08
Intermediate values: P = 21.4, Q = 19.8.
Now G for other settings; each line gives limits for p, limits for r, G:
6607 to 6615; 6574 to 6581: 0.99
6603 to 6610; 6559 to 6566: 0.97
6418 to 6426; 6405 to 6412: 1.00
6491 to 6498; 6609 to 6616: 1.06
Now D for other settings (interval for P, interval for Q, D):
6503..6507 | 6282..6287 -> 1.03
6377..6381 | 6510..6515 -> 0.96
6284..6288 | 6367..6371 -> 1.01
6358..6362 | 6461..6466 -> 1.01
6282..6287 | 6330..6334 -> 1.00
